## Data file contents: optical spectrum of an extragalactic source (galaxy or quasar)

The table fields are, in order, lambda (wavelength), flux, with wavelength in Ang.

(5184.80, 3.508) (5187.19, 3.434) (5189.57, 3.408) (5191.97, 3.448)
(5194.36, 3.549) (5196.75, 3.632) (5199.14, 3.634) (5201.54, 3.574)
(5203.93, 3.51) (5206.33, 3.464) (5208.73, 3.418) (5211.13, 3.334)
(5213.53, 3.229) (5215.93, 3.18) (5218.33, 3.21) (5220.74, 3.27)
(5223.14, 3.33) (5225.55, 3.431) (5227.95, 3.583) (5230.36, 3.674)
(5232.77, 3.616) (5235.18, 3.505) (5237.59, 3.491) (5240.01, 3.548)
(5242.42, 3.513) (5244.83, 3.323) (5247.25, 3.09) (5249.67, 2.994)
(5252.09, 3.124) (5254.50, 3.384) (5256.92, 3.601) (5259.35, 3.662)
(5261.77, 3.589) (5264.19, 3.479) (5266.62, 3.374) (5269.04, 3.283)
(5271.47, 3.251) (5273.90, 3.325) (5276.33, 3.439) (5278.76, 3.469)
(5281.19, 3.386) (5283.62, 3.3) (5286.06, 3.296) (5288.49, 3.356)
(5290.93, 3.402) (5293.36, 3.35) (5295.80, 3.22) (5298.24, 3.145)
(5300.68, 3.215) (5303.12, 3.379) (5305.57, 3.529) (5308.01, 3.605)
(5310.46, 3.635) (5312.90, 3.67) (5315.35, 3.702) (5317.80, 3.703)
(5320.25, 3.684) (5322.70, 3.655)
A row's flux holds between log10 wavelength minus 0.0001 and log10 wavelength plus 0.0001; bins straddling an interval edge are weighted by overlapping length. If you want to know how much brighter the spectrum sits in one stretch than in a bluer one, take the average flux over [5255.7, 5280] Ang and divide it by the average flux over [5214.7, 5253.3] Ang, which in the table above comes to 1.02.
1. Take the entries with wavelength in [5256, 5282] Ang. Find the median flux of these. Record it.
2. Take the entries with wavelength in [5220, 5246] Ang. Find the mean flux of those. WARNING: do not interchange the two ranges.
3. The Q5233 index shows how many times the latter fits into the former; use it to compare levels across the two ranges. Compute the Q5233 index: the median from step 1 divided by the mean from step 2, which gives 0.99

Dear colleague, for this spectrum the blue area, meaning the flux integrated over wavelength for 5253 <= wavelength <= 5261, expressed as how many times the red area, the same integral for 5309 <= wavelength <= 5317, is 0.96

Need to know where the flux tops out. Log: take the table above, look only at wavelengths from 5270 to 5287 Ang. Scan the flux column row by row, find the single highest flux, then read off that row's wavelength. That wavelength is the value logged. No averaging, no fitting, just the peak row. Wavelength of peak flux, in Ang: 5278.76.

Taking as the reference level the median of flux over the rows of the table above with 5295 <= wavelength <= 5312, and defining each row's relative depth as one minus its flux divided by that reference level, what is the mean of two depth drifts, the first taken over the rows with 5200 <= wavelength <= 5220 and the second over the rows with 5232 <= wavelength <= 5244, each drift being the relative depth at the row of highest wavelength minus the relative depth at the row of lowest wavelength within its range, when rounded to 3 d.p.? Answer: 0.069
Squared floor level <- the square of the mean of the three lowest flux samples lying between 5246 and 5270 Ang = 9.4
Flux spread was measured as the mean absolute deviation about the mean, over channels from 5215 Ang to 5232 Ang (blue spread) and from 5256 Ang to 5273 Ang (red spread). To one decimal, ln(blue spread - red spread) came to -4.1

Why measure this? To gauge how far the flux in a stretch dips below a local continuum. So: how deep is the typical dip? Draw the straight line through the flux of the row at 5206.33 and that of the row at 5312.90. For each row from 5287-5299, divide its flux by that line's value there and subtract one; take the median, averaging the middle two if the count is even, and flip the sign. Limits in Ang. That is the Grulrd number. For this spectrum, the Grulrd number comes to 0.08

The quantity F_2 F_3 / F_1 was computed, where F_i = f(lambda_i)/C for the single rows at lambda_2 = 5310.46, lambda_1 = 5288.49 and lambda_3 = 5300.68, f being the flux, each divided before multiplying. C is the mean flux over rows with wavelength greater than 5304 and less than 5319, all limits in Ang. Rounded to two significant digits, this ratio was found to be 0.96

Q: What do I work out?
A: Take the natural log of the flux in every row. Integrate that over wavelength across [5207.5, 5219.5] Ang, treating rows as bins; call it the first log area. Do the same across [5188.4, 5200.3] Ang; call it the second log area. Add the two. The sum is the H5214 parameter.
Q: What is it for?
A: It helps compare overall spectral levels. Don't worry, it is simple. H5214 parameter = 29.3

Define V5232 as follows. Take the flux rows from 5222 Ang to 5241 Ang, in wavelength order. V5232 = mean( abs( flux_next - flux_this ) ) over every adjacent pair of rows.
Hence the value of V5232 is 0.083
